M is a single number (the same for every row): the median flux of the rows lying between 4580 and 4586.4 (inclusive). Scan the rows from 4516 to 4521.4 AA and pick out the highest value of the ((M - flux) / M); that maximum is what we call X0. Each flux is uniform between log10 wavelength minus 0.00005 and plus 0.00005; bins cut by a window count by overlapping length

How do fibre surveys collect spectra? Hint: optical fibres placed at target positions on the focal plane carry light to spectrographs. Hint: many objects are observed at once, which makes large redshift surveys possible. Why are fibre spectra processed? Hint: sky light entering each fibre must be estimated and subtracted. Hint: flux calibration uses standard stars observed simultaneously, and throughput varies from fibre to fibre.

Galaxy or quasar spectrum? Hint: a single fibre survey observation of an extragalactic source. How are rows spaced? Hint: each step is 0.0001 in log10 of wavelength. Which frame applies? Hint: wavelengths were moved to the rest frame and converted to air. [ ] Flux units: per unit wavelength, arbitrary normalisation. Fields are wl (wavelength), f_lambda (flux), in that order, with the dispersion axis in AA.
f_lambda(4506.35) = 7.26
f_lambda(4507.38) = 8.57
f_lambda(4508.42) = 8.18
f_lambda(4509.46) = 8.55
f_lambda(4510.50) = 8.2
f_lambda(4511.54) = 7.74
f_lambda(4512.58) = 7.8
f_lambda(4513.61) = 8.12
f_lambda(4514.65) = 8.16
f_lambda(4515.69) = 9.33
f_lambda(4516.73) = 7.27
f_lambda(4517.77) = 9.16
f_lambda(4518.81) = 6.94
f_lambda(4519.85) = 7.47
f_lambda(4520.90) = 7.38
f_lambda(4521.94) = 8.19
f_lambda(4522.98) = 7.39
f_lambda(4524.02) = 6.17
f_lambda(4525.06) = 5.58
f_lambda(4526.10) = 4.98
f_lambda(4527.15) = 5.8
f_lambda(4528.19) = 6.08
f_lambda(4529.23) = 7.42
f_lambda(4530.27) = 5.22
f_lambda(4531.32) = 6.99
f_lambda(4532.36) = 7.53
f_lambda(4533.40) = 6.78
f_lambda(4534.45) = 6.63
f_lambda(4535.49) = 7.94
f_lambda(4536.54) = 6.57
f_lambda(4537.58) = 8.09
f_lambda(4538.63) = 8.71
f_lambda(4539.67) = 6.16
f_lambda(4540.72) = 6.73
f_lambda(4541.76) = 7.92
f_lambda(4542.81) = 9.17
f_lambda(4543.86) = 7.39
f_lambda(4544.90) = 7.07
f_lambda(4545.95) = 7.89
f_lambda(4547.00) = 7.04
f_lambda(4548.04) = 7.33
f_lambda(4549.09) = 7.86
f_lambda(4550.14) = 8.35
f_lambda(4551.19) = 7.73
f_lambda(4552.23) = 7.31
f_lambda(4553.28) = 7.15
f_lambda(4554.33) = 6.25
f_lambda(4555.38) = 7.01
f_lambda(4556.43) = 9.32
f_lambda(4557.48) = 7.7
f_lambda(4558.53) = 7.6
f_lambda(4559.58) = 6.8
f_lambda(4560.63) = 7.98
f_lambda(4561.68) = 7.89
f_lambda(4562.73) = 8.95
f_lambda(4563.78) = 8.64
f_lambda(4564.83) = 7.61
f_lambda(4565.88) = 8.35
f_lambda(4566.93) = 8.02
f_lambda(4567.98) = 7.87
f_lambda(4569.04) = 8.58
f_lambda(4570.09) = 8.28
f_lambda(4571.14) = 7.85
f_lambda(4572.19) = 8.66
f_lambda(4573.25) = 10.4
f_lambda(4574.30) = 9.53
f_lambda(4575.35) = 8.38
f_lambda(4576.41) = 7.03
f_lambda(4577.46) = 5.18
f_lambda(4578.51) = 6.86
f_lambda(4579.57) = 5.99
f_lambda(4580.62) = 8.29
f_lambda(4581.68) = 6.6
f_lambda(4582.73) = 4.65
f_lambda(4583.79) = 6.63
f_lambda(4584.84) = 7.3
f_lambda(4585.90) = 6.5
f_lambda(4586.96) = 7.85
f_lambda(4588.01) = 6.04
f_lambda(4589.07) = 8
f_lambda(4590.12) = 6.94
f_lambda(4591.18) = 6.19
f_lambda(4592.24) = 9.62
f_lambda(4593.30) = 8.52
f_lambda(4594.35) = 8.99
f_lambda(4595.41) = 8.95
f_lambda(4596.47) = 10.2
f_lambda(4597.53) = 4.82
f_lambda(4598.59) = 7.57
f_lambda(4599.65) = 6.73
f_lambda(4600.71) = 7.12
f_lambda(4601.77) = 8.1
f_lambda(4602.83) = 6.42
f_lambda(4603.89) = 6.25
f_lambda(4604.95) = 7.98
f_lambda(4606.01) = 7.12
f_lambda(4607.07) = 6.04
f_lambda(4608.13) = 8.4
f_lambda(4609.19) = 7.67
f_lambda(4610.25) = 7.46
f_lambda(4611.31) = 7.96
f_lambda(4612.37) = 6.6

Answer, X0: -0.05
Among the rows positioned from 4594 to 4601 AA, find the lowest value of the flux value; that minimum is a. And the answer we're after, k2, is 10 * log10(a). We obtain 6.8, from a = 4.82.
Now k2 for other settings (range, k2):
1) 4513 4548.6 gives 7.0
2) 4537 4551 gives 7.9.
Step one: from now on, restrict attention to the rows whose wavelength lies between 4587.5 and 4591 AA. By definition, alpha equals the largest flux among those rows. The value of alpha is 8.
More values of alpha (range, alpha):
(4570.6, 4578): 10.4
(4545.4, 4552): 8.35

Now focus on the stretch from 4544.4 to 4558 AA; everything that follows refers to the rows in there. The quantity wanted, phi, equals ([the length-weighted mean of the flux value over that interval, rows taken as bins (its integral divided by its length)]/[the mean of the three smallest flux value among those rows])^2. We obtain 1.24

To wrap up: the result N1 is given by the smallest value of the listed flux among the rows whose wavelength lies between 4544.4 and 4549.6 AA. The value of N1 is 7.04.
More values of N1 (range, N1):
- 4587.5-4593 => 6.04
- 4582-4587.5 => 4.65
